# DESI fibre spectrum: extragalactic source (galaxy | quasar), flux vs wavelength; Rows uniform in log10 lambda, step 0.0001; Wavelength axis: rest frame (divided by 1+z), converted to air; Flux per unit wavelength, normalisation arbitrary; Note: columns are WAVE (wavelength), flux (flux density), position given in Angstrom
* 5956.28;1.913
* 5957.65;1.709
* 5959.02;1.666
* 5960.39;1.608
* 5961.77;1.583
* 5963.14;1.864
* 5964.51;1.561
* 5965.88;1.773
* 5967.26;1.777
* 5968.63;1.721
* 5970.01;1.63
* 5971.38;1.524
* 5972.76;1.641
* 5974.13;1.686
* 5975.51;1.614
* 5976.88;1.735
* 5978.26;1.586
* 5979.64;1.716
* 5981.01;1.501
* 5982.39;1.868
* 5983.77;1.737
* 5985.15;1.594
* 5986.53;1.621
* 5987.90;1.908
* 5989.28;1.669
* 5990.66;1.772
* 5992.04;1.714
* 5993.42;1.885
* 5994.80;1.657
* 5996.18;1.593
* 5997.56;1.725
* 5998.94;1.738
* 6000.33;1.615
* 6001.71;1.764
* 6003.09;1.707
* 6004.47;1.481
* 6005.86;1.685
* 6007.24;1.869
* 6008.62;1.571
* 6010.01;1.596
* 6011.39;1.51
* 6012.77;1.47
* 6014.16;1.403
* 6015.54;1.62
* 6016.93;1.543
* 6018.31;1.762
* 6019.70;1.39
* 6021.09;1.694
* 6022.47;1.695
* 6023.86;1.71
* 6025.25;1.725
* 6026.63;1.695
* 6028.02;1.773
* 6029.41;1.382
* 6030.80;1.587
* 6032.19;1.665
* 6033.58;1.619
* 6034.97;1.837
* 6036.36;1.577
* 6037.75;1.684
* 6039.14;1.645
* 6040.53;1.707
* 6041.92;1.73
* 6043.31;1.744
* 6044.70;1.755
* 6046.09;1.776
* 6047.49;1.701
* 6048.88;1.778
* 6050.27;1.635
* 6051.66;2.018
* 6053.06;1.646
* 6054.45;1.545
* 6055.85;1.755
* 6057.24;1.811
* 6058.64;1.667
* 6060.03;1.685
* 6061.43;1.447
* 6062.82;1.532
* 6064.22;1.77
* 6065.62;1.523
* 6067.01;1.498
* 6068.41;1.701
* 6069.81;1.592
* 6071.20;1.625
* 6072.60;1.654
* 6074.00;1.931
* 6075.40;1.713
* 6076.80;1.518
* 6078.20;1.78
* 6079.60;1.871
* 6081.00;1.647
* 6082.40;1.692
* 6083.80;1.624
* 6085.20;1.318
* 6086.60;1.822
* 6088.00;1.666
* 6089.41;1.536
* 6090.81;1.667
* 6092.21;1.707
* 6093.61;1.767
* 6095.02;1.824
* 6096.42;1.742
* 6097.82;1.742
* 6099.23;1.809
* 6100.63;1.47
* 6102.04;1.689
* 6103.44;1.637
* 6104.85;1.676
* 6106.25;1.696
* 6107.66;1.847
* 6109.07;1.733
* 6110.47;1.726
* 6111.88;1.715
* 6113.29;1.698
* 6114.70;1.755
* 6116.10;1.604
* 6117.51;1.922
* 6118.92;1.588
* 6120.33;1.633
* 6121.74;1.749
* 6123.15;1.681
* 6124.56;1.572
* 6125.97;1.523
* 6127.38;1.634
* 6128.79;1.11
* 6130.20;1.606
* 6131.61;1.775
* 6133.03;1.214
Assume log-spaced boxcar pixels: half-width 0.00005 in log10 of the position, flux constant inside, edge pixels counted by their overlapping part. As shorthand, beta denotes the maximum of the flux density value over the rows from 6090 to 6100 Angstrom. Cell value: 1.824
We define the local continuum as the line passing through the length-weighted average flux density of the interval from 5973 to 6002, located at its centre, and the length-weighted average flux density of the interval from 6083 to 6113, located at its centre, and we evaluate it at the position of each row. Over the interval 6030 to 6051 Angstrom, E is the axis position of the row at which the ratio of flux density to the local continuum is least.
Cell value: 6036.36 Angstrom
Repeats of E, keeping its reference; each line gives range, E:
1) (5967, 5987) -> 5981.01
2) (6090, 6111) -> 6100.63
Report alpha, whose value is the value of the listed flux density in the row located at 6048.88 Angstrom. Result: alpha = 1.778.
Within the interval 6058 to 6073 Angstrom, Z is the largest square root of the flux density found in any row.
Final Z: 1.33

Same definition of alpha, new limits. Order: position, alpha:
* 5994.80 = 1.657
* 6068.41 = 1.701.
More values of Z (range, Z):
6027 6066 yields 1.42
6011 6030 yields 1.33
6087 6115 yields 1.36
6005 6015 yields 1.37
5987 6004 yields 1.38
